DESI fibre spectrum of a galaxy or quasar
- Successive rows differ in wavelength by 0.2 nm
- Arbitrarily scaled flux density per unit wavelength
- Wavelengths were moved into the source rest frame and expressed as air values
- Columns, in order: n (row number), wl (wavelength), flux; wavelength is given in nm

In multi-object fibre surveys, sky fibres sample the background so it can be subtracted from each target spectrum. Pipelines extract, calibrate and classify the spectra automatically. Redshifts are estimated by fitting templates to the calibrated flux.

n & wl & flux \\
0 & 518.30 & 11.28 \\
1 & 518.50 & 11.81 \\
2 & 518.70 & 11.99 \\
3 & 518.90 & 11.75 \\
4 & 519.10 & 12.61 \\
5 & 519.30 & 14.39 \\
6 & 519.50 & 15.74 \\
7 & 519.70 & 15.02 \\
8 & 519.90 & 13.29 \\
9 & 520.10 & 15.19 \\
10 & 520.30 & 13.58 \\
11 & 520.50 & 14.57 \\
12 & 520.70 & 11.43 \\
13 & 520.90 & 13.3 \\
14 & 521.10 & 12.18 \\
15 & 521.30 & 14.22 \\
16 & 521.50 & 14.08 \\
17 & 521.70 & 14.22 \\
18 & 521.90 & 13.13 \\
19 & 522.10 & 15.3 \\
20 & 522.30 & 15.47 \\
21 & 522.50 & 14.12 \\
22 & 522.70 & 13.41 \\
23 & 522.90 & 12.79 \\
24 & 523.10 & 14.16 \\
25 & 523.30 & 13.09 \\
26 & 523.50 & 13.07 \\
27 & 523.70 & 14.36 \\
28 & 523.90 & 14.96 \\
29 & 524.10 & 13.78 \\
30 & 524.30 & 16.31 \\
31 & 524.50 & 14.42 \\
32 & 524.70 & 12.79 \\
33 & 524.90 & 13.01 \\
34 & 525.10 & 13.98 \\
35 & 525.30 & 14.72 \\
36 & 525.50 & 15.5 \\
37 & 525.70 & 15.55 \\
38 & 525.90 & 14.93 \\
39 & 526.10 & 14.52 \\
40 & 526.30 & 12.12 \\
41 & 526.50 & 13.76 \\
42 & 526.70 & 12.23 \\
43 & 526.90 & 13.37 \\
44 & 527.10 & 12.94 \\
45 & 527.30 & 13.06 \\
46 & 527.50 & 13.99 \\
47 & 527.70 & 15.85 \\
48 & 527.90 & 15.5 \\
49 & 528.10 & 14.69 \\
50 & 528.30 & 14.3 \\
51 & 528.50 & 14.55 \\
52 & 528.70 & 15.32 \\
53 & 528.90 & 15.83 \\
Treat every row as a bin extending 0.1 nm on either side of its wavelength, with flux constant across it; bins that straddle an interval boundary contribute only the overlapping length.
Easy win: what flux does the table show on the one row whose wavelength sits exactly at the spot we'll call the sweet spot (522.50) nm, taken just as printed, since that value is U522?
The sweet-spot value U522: 14.12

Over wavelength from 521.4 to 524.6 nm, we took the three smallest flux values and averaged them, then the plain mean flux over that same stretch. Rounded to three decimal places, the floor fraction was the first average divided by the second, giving 0.916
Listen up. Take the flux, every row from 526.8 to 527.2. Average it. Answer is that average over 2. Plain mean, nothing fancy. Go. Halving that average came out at 6.58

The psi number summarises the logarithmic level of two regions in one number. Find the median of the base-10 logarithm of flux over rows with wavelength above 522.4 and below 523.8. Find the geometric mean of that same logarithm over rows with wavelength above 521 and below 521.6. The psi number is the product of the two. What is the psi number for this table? 1.27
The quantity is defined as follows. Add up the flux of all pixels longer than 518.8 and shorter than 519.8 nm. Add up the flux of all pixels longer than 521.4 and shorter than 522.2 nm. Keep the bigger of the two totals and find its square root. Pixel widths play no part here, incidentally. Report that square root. 8.3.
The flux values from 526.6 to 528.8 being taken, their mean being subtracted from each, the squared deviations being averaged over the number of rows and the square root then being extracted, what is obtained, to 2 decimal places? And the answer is 1.11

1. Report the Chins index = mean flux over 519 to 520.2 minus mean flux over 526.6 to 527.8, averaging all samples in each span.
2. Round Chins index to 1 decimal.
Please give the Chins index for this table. 0.8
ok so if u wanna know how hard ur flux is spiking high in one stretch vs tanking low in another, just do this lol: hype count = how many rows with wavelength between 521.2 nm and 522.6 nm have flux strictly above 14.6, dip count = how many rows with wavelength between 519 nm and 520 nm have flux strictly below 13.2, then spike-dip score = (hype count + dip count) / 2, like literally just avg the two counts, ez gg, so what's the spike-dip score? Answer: 1.5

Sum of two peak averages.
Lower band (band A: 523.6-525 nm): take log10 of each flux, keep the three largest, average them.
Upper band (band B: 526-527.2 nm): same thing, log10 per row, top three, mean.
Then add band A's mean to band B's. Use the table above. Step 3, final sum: 2.324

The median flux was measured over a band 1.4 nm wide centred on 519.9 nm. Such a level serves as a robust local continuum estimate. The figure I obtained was 14.6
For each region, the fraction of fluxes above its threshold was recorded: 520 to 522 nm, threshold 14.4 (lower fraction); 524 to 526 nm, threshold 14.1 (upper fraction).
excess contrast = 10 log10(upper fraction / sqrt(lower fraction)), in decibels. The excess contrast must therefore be 1.3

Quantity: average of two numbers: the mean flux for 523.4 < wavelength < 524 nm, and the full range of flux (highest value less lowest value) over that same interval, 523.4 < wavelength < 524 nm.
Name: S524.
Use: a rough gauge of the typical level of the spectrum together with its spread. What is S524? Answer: 8.01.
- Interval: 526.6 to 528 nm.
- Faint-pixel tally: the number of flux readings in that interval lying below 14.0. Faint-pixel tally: 5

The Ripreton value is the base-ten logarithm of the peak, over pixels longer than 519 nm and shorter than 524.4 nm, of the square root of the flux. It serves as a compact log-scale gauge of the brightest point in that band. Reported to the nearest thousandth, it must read 0.606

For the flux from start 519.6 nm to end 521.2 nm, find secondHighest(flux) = 15.02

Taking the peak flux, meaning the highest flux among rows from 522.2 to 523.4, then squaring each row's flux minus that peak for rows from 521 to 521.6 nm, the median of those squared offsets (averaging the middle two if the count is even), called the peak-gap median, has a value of 1.9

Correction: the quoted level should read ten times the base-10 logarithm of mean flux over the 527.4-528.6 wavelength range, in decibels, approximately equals 11.7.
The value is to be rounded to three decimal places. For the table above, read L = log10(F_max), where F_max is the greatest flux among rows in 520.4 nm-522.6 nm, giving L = 1.189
